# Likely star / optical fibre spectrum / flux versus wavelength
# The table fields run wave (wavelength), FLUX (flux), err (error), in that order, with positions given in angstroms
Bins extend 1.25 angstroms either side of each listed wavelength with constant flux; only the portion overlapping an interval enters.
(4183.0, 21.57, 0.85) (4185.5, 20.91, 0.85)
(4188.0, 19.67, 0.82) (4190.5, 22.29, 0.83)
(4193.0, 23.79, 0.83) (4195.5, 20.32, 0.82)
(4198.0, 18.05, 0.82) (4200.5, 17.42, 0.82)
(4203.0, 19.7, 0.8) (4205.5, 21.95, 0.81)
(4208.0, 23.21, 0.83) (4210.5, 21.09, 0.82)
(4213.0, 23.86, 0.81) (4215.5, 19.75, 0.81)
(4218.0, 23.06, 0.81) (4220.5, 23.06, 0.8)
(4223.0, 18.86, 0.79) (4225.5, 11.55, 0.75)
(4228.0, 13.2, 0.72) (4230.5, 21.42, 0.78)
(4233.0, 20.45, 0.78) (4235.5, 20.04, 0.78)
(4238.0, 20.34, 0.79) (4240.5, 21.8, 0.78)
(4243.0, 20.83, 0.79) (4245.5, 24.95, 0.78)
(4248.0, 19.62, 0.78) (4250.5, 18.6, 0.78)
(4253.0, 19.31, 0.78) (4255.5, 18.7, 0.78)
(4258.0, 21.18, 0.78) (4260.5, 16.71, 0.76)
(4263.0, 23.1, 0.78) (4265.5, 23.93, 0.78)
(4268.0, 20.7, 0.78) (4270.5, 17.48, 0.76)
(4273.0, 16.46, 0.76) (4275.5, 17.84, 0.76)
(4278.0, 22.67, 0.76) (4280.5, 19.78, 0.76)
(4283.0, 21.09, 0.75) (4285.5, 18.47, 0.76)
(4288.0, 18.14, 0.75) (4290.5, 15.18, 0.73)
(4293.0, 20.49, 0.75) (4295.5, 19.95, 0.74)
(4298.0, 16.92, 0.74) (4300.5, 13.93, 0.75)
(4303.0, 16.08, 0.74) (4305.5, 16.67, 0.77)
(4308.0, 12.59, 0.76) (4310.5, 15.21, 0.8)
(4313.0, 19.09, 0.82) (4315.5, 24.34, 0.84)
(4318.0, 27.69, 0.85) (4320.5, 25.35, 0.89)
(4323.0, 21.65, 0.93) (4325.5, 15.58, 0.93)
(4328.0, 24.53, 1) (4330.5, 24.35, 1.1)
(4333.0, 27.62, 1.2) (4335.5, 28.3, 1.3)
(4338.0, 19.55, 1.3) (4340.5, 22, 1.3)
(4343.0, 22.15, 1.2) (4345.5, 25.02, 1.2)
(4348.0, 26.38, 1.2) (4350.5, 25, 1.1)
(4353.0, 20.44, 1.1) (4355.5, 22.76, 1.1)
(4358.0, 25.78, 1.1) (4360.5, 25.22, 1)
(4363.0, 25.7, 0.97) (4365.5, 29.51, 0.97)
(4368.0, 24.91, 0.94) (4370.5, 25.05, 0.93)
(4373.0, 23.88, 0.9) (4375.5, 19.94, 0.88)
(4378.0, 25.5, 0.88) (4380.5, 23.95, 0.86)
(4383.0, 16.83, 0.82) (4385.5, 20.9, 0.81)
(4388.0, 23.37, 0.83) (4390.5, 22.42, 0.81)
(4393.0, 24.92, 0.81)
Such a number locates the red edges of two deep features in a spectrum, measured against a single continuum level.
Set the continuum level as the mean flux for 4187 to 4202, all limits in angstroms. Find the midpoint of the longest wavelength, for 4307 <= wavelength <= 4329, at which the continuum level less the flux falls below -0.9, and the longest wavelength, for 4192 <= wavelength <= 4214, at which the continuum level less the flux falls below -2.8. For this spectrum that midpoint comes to 4270.5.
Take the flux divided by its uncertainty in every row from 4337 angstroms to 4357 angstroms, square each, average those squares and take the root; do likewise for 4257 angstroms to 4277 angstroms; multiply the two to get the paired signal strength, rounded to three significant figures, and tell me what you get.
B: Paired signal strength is 503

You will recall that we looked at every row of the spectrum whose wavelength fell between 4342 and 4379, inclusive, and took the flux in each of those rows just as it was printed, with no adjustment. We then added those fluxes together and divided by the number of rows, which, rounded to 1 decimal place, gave 24.5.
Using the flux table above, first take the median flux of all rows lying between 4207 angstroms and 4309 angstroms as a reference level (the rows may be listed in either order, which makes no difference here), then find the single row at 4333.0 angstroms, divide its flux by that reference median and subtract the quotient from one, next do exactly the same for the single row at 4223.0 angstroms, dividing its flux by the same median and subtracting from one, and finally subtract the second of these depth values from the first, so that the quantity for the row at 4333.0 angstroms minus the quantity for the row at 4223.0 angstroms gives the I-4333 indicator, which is -0.4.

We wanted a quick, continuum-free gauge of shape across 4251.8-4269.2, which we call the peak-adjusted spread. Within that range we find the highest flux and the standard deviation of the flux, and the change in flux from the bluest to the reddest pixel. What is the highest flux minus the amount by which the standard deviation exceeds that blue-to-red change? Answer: 23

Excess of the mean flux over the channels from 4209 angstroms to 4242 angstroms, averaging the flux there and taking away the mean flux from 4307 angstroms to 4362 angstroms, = -2.9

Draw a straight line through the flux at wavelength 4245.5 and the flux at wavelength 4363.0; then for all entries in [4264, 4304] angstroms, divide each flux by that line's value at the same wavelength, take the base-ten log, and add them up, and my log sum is -2.1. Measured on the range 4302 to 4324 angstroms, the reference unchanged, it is -1.1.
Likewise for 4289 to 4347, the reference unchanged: -2.4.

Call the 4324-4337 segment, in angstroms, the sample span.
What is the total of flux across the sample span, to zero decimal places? 120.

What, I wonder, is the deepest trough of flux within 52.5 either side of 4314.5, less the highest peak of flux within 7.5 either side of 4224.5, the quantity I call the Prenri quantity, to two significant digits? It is -10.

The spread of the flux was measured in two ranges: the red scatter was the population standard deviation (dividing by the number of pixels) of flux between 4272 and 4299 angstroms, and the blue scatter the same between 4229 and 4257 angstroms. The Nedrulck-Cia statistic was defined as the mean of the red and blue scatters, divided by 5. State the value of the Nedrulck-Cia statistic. 0.38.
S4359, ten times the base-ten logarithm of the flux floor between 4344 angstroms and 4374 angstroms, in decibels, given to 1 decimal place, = 13.1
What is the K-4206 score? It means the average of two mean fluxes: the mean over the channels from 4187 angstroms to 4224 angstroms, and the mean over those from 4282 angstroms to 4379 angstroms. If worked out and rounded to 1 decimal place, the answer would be 21.5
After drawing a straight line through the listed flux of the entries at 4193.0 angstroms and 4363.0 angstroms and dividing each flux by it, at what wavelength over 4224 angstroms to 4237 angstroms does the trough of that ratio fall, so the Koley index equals 4225.5 angstroms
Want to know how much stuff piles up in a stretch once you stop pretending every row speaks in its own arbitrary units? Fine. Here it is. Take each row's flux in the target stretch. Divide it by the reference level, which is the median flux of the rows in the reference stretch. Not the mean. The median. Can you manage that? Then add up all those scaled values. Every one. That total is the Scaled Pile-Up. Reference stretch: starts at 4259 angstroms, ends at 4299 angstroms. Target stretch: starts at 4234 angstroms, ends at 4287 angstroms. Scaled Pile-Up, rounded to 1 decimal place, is 22.1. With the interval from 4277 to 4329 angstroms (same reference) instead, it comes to 21.2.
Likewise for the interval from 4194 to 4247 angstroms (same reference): 22.2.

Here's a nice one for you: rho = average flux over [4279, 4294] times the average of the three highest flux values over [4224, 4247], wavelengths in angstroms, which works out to 429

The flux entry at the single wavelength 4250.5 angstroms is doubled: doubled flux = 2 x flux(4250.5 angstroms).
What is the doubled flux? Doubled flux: 37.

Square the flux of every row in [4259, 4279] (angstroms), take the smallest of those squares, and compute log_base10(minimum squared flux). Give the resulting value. 2.43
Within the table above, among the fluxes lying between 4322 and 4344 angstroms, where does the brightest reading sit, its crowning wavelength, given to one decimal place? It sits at 4335.5 angstroms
